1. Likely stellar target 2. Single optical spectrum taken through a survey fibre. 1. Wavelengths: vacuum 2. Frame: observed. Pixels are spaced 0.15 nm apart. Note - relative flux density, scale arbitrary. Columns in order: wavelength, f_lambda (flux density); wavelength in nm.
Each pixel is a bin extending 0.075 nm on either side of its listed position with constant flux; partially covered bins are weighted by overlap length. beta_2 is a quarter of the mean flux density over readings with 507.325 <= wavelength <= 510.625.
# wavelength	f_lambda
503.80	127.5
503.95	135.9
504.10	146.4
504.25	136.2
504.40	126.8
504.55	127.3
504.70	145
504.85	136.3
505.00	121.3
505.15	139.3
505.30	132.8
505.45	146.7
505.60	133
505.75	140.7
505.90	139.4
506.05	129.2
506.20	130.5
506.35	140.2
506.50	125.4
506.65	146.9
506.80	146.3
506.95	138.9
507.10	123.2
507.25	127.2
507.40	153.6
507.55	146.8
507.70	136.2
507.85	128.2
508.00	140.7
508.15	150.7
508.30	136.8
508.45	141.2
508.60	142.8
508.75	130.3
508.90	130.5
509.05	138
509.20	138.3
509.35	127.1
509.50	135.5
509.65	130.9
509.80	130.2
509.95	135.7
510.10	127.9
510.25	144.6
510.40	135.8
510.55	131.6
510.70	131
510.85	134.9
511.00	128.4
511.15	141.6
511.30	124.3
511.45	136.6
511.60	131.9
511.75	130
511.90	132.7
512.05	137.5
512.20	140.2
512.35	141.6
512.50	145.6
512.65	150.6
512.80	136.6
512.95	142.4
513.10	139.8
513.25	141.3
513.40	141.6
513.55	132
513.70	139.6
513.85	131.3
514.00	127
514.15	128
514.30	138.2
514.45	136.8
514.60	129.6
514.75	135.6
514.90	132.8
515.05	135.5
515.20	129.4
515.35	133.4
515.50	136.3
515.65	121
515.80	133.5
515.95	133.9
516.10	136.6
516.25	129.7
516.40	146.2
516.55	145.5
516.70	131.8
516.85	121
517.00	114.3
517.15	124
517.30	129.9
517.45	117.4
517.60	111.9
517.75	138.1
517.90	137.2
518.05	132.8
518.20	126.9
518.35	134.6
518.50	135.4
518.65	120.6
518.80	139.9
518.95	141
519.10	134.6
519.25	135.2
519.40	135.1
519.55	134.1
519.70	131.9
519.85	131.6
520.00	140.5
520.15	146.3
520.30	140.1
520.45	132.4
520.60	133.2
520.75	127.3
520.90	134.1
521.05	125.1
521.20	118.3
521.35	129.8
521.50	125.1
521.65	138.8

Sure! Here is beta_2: 34.2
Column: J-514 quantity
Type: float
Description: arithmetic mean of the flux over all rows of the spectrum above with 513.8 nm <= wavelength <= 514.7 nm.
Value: 132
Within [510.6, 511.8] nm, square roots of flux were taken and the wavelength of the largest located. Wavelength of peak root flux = 511.15 nm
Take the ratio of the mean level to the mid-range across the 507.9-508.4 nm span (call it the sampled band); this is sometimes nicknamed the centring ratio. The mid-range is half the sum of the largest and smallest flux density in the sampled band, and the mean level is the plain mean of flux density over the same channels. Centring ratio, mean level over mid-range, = 0.99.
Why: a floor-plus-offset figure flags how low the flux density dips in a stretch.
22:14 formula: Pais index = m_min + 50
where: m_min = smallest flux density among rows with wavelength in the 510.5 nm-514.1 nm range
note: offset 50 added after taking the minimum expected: 174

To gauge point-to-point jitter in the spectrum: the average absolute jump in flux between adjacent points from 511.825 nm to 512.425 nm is 3.0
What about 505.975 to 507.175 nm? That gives 10.1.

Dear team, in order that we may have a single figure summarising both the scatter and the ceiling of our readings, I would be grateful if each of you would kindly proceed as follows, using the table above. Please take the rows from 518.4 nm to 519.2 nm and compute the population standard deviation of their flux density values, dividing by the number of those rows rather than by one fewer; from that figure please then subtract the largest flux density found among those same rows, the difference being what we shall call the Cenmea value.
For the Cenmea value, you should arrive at -134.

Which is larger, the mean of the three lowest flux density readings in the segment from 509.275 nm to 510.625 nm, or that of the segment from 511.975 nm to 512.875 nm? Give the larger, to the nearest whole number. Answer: 138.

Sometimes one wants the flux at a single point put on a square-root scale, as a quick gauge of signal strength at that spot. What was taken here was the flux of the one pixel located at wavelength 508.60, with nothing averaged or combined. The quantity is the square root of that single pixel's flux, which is 11.9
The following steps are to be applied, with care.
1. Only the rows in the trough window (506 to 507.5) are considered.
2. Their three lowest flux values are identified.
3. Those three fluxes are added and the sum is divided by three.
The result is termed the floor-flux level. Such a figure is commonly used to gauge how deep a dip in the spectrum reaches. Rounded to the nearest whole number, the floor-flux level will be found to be 125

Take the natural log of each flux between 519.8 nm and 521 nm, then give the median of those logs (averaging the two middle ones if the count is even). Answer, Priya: 4.90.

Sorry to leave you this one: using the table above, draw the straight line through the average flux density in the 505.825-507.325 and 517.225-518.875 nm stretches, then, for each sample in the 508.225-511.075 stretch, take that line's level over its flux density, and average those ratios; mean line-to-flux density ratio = 0.994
